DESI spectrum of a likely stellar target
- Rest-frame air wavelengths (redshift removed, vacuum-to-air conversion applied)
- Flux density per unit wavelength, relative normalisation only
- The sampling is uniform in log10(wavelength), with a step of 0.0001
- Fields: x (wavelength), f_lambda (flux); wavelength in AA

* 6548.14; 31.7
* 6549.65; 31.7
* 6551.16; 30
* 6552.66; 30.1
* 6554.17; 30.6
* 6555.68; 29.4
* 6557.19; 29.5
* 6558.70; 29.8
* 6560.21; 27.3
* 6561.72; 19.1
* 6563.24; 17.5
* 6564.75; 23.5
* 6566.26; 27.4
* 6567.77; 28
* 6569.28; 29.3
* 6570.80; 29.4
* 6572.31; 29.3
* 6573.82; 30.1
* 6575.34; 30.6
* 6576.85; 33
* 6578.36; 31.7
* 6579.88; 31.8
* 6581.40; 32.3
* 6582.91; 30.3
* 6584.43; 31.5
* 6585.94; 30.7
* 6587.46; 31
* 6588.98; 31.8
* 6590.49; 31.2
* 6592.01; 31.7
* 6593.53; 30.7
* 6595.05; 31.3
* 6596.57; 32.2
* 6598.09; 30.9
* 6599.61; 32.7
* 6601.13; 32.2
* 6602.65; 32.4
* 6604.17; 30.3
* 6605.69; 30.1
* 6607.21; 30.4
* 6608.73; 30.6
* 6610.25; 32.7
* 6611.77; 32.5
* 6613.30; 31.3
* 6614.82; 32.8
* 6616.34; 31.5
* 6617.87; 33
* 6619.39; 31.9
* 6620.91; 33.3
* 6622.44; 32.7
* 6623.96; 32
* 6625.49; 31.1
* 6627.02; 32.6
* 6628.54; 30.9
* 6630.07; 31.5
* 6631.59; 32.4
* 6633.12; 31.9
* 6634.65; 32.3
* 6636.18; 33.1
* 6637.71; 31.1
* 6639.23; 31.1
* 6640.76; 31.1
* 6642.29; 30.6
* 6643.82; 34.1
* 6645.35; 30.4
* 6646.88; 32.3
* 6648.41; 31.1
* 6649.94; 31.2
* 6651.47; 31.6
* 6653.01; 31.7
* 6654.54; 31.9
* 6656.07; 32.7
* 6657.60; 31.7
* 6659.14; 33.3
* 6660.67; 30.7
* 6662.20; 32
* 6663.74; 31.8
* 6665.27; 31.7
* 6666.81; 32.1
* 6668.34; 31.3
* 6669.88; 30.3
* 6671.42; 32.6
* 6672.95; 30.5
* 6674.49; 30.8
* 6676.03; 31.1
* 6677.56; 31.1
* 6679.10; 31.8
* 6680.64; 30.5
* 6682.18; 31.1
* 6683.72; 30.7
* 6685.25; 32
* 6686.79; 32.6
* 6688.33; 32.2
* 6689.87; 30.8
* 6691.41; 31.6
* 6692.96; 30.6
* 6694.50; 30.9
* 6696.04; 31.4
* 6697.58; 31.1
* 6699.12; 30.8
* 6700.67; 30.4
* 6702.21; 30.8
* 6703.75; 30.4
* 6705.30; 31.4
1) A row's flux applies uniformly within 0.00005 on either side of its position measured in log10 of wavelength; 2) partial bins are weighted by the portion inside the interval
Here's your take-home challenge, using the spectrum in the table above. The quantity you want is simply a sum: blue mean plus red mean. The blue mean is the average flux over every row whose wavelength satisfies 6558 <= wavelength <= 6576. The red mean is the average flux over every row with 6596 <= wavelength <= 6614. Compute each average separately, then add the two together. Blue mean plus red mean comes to 58.3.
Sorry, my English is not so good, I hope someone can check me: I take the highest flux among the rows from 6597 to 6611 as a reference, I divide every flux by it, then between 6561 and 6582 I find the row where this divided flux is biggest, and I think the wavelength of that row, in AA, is 6576.85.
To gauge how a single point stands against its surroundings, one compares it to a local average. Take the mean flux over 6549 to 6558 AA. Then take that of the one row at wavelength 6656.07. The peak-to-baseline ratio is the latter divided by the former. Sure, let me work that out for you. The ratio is 1.08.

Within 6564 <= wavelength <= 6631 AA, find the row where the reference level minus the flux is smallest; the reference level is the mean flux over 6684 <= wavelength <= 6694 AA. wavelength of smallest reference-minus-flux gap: 6620.91 AA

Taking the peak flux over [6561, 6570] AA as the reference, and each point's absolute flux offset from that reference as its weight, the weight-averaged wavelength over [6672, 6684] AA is 6678.4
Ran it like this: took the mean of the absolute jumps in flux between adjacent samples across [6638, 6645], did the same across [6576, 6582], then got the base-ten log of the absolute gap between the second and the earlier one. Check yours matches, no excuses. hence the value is -0.15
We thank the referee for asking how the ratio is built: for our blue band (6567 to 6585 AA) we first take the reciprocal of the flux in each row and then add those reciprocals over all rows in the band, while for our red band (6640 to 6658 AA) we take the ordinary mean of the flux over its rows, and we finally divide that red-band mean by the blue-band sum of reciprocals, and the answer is 80.7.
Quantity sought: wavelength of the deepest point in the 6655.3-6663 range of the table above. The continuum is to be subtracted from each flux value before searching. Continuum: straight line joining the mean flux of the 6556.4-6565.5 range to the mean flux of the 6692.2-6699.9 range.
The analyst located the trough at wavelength 6660.67 AA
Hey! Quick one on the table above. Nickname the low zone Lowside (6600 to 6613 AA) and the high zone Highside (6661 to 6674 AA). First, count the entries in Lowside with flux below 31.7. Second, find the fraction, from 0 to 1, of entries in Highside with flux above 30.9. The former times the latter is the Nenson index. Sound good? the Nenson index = 3.0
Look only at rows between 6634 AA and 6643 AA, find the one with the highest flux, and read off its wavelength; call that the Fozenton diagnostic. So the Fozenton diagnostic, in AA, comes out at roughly 6636.18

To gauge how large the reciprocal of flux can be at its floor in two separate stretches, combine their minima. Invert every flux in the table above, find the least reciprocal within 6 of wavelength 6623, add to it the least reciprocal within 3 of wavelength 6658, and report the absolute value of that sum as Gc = 0.0601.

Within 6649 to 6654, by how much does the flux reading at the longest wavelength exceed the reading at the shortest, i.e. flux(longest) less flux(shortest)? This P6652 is 0.5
